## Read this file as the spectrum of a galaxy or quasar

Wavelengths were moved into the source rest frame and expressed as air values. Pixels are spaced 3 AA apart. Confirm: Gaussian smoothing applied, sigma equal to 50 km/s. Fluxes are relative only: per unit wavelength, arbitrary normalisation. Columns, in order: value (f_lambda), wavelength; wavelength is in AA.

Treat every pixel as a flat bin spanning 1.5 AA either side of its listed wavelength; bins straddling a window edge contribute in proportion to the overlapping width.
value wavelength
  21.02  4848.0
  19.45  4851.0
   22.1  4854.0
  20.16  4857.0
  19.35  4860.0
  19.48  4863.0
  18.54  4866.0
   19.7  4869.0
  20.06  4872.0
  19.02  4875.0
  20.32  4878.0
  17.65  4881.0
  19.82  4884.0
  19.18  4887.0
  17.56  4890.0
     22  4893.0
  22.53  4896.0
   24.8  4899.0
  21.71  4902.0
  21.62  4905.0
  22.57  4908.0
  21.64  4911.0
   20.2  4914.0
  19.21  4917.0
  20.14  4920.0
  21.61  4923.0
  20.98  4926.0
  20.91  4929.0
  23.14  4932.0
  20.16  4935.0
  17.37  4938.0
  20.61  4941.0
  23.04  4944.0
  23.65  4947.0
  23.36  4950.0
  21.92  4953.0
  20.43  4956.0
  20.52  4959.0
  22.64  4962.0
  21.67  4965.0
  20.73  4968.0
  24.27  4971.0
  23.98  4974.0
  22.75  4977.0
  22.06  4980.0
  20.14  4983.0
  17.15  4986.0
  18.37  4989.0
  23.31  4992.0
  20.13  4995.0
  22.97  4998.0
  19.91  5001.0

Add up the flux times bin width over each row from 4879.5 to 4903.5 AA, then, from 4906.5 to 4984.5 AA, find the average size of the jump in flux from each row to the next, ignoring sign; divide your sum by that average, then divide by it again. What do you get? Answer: 242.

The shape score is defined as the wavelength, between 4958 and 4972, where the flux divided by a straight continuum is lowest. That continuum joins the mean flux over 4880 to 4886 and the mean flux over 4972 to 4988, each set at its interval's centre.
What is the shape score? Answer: 4968.0 AA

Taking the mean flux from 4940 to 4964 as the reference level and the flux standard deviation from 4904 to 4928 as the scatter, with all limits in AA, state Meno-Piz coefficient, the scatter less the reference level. -21.0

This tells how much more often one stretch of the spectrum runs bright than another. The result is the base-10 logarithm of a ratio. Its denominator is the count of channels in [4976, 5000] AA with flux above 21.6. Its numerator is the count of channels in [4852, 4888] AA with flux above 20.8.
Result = -0.6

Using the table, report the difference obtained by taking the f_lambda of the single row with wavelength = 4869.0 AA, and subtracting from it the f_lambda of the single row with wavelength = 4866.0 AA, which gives 1.2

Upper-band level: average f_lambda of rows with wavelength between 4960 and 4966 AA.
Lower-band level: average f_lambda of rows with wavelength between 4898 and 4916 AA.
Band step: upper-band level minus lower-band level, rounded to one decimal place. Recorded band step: 0.1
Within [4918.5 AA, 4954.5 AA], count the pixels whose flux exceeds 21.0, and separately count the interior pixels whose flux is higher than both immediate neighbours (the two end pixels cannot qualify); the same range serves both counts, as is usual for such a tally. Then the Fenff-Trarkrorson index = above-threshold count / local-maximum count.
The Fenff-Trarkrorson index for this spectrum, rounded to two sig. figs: 2.0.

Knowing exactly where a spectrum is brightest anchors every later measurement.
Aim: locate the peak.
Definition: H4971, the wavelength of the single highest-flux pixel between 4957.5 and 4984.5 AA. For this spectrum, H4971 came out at 4971.0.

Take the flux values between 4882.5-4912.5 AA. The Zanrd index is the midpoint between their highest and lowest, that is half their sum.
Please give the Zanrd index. 21.2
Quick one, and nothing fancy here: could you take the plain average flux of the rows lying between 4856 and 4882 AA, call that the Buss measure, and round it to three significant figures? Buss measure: 19.4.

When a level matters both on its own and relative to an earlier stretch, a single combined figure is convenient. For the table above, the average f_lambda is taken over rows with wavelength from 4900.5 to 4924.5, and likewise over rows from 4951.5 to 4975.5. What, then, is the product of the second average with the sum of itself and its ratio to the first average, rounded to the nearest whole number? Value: 508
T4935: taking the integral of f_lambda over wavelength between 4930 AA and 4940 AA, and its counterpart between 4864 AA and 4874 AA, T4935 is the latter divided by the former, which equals 0.96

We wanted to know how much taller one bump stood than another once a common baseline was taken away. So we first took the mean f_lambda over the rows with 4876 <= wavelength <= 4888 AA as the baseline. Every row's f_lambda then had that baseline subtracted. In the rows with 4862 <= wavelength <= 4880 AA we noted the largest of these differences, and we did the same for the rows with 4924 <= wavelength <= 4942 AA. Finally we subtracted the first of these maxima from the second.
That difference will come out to 2.8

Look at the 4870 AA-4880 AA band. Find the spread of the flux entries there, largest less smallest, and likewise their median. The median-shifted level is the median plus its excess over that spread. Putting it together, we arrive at 39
